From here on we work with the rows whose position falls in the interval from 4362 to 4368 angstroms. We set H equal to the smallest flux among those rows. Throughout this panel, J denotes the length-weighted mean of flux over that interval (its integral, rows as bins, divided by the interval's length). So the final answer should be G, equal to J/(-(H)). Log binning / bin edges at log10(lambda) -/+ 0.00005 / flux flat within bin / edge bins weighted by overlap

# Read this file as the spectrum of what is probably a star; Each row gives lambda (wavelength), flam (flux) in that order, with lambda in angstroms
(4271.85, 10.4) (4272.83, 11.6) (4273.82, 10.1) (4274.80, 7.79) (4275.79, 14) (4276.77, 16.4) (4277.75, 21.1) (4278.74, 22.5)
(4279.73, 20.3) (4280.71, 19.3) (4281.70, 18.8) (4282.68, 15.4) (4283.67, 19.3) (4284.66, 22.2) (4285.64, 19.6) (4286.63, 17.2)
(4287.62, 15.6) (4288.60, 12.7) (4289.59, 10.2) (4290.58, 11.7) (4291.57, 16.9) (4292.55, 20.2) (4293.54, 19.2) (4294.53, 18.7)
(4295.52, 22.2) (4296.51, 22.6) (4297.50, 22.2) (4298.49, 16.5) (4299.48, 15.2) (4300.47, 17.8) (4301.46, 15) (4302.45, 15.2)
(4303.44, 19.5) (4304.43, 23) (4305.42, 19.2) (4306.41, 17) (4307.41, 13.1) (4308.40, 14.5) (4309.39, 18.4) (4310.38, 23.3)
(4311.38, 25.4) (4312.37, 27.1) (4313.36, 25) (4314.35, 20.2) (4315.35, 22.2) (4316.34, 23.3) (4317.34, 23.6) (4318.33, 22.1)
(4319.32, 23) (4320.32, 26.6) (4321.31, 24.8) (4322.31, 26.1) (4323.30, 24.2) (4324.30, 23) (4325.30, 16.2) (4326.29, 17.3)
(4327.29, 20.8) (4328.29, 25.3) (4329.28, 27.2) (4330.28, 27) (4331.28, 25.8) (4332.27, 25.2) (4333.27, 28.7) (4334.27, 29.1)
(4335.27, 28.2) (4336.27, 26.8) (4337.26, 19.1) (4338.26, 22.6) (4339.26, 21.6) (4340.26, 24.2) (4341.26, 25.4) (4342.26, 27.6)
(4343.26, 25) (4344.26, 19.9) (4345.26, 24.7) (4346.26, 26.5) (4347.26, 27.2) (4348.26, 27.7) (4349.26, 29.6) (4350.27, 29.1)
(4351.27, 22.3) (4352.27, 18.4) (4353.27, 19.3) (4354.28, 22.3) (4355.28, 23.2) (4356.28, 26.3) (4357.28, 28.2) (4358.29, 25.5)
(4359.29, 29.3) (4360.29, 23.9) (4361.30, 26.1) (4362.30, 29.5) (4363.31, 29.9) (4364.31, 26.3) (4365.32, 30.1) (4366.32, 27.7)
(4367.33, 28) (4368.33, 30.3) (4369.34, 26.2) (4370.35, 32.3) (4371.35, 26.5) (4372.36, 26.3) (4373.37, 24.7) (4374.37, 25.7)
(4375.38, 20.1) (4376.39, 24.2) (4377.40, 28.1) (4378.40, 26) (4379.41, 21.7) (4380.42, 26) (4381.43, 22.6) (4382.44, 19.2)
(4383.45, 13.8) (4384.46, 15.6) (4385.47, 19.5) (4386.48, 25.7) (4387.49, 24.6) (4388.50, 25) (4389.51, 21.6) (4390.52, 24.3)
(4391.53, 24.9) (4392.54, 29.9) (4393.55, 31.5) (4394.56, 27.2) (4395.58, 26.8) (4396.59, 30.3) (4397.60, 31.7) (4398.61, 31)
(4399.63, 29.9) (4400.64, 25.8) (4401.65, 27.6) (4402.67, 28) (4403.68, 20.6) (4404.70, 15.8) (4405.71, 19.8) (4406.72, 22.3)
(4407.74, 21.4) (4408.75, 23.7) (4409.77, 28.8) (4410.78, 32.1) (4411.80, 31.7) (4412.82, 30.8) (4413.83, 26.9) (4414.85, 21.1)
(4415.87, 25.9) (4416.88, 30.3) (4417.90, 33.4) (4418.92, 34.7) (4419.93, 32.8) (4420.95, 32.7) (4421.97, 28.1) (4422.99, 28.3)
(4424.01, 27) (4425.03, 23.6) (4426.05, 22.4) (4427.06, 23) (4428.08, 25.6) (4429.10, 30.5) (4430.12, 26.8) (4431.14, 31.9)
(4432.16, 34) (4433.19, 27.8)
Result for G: -1.09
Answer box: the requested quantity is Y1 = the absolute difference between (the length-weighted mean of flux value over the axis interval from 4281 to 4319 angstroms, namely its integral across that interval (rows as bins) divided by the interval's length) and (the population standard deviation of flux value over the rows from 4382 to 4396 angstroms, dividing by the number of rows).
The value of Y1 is 14.1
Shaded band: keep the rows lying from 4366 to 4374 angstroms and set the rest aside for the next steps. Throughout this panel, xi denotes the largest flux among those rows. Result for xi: 32.3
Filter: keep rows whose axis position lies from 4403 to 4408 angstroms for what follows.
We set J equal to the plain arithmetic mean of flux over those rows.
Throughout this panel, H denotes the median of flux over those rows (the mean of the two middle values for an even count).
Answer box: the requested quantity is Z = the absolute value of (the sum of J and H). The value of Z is 41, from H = 21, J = 20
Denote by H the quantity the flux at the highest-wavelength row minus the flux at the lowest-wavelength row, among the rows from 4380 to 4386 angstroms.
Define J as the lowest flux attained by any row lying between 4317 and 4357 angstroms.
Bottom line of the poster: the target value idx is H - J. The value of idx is -23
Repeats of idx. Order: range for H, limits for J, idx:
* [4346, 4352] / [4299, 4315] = -17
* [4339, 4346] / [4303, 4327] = -10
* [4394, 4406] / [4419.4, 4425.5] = -31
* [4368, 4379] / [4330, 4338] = -23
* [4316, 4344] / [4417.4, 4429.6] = -21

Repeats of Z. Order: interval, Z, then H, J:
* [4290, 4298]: 39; 20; 19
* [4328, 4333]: 52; 26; 26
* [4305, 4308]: 33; 17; 16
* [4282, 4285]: 38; 19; 19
